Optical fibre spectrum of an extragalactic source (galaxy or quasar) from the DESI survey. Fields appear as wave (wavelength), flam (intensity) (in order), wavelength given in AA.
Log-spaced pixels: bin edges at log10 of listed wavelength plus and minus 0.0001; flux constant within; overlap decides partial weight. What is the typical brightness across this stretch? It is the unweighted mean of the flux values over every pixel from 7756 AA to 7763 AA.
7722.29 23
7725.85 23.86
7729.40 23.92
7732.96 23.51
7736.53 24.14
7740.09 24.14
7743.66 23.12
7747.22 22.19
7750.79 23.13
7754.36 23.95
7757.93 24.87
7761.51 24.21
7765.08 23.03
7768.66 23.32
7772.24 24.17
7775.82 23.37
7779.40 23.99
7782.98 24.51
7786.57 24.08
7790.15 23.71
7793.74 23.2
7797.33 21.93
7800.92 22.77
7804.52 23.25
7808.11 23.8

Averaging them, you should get 24.5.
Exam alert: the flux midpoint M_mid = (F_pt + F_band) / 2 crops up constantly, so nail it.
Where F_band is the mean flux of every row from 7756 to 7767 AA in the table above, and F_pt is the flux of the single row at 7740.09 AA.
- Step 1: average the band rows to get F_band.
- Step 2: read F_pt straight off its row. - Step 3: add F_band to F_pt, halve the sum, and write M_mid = 24.1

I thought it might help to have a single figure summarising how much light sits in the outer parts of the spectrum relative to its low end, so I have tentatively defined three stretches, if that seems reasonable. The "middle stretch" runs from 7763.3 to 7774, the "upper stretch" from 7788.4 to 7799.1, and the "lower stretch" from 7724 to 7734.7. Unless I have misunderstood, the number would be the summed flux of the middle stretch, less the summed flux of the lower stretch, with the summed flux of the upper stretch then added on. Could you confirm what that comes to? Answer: 68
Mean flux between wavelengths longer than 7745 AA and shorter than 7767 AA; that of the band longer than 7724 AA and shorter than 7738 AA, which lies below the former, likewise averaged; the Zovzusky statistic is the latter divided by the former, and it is 1.012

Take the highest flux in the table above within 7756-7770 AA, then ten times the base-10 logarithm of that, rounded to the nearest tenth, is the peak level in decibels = 14.0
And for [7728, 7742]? 13.8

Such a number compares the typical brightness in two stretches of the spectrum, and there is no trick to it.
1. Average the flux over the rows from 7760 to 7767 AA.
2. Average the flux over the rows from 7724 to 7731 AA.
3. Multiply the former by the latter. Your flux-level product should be 564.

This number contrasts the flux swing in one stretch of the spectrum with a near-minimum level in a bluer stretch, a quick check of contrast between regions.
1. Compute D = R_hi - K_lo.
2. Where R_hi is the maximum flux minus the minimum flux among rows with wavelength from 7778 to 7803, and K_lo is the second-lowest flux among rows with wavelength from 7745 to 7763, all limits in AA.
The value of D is -20.55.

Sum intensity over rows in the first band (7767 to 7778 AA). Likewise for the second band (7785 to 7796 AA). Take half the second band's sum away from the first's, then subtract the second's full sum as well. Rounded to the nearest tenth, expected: -35.6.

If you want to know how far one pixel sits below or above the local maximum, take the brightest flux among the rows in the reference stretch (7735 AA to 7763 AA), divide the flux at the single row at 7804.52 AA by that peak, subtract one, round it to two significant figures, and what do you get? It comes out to -0.065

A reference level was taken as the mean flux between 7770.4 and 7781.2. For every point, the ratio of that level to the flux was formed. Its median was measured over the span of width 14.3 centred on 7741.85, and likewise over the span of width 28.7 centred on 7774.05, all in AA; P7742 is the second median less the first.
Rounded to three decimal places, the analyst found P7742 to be -0.017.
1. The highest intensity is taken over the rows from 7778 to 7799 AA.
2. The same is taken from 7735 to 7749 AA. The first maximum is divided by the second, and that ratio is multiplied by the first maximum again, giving 24.9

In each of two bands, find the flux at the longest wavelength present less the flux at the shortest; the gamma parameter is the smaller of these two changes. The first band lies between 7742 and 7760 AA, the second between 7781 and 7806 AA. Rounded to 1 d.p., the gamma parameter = -1.3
